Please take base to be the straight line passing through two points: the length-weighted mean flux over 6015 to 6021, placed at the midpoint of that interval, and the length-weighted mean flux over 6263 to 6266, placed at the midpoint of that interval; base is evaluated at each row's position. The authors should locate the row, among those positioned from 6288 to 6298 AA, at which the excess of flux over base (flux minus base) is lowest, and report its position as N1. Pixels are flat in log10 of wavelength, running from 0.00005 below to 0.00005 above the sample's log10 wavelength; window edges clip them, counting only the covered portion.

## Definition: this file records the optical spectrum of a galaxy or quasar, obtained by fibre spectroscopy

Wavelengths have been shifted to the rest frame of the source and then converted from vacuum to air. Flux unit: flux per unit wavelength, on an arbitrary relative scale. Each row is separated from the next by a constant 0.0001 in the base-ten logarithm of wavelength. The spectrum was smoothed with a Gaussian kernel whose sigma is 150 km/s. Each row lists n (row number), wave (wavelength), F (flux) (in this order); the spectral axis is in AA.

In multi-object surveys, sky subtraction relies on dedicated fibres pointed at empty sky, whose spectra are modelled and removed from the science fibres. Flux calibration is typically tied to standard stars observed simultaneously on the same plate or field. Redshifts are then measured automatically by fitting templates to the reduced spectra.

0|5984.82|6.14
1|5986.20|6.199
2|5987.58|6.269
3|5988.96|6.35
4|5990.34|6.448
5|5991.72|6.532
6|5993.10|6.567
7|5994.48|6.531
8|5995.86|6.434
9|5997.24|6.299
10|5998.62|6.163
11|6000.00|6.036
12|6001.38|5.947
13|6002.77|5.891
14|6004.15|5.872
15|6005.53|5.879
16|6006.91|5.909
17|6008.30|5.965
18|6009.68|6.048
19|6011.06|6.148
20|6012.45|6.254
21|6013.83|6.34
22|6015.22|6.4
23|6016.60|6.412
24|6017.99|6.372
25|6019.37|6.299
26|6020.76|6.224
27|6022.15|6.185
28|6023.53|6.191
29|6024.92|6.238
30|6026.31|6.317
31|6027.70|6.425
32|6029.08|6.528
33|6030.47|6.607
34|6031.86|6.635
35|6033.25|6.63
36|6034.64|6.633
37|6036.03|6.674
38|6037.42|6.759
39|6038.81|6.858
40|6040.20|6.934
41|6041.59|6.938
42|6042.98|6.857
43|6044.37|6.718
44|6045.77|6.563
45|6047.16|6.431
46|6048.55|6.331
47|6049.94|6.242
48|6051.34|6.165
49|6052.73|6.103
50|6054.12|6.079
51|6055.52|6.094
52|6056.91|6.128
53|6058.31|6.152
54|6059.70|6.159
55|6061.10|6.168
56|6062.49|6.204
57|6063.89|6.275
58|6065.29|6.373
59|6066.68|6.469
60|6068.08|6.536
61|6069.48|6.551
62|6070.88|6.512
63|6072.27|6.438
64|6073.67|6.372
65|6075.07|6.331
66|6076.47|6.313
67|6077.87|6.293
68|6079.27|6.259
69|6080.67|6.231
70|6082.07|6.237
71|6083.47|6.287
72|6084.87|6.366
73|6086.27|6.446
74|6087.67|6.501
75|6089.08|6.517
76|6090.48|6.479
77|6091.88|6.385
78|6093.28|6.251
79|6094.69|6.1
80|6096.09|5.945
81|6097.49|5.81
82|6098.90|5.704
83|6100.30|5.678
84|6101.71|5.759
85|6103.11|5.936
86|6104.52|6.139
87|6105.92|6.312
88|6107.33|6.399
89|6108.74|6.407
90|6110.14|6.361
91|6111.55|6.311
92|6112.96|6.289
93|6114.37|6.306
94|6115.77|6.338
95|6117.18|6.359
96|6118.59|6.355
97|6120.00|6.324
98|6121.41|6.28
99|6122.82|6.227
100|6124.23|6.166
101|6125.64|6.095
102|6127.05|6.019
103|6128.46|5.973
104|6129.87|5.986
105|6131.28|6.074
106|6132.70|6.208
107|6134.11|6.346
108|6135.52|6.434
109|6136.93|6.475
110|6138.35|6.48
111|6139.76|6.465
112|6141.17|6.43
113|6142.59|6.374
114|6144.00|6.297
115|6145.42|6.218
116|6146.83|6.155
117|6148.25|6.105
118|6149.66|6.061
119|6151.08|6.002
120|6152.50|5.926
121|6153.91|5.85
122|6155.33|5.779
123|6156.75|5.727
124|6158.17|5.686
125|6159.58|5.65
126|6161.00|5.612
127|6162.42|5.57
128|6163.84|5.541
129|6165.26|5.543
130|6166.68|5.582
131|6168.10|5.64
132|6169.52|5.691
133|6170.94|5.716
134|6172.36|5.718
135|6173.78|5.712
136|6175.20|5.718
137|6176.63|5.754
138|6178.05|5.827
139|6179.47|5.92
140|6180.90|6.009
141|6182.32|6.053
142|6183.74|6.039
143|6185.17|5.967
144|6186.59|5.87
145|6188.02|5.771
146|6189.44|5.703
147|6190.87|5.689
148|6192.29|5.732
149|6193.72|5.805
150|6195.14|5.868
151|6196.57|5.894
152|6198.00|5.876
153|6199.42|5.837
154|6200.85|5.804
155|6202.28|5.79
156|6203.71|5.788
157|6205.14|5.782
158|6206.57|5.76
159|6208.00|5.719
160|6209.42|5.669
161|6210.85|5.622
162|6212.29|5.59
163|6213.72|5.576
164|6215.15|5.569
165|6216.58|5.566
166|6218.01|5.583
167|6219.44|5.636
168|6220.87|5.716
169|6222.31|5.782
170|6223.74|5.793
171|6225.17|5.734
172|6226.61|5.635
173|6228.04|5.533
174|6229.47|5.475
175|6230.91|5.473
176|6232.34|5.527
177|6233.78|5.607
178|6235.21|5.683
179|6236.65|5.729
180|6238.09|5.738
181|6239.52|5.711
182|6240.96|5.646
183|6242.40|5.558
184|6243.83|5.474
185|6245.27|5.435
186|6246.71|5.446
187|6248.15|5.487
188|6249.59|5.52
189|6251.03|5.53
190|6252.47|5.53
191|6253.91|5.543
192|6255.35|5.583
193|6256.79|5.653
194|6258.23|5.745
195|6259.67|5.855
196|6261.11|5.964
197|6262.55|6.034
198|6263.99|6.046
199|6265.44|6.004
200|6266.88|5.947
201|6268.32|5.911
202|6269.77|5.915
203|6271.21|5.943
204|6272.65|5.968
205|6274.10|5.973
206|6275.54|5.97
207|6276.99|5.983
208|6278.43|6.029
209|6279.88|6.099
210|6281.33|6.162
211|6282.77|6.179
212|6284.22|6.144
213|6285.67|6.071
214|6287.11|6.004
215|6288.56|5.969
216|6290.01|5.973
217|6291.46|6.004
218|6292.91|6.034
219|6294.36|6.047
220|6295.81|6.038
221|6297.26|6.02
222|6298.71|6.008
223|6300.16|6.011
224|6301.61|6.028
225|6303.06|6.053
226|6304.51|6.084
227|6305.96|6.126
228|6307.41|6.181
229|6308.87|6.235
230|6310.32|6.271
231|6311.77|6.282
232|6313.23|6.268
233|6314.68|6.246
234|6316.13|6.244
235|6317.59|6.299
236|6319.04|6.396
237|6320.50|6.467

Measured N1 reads 6288.56 AA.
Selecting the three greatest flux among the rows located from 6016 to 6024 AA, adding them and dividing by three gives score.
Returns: 6.36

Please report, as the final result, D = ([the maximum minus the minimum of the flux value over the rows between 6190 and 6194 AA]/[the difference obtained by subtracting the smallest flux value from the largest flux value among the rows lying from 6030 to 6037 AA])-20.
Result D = -18.3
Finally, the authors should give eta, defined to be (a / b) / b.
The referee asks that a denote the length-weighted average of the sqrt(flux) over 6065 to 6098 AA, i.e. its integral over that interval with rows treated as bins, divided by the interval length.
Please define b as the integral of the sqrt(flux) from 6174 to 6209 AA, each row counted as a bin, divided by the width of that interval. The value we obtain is 0.43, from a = 2.52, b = 2.41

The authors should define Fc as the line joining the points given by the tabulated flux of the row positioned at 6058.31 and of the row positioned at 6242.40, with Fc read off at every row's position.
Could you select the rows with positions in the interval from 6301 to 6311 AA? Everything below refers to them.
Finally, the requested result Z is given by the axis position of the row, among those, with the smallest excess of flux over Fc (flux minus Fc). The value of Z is 6301.61 AA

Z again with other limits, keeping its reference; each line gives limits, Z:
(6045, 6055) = 6054.12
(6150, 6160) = 6159.58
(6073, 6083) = 6080.67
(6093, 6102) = 6100.30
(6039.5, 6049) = 6048.55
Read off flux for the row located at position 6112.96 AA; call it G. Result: 6.289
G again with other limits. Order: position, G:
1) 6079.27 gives 6.259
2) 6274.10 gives 5.973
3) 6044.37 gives 6.718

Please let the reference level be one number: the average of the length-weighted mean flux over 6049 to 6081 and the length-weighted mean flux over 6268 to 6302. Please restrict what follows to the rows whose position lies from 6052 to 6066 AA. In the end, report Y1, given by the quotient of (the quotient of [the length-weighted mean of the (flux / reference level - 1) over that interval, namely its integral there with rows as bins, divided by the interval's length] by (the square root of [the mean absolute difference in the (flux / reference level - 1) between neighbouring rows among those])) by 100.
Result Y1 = 0.0005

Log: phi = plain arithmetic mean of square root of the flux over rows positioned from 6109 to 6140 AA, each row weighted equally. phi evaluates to 2.50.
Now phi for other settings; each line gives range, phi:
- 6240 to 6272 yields 2.39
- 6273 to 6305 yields 2.46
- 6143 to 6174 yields 2.41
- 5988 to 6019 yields 2.49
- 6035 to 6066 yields 2.53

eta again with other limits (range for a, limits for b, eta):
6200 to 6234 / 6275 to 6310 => 0.39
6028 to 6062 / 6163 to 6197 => 0.44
